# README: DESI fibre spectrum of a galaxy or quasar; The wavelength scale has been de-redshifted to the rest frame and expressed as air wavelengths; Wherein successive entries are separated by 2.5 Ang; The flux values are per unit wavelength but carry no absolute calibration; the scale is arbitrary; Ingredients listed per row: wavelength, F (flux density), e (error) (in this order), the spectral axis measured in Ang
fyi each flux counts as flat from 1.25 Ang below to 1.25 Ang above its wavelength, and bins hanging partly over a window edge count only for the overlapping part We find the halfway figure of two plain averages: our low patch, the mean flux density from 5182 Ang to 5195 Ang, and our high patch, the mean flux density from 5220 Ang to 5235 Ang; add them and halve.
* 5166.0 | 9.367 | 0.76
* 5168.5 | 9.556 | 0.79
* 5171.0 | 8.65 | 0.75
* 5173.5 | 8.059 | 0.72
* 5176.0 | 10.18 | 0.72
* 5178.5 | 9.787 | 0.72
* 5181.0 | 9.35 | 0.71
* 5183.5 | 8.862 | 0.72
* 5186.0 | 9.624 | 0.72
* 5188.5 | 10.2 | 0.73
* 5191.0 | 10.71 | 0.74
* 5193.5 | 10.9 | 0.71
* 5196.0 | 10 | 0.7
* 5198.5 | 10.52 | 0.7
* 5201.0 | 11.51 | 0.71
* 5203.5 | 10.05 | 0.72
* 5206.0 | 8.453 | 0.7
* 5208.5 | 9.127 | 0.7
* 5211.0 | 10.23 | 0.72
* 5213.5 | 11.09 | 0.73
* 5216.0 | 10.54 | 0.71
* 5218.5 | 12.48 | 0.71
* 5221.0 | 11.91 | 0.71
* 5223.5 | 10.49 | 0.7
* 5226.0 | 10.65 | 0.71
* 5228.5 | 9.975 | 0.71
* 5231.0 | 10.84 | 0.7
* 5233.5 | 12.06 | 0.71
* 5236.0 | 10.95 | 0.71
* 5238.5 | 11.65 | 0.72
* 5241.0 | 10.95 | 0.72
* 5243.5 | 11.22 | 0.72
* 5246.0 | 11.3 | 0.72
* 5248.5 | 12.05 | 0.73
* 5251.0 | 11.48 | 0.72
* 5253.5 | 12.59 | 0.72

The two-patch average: 10.5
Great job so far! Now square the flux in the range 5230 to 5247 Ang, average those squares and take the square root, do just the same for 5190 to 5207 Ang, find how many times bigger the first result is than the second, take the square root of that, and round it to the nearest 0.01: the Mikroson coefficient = 1.04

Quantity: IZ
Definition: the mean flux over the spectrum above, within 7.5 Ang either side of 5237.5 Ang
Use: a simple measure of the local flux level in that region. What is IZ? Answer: 11.3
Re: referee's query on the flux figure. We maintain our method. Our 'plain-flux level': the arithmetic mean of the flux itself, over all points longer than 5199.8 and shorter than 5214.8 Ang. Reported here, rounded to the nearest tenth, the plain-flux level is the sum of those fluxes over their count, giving 10.1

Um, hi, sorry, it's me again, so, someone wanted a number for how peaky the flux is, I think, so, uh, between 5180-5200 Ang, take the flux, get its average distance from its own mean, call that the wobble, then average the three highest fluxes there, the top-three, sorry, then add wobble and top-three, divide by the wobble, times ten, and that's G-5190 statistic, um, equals 201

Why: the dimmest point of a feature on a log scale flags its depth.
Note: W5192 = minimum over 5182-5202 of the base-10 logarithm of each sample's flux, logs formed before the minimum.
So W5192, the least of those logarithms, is 0.95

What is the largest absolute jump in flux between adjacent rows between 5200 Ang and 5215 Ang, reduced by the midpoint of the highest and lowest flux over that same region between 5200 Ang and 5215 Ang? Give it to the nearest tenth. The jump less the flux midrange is -8.4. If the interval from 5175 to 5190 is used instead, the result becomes -8.8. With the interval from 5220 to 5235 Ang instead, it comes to -9.6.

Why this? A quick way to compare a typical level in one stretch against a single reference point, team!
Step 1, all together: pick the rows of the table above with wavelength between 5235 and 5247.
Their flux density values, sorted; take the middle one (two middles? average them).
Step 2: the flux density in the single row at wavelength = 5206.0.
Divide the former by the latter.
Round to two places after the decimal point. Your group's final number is 1.33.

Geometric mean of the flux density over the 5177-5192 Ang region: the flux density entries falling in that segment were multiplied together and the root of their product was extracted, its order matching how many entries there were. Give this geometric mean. 9.7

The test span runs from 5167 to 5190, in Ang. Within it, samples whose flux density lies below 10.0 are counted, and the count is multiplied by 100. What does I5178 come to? 700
